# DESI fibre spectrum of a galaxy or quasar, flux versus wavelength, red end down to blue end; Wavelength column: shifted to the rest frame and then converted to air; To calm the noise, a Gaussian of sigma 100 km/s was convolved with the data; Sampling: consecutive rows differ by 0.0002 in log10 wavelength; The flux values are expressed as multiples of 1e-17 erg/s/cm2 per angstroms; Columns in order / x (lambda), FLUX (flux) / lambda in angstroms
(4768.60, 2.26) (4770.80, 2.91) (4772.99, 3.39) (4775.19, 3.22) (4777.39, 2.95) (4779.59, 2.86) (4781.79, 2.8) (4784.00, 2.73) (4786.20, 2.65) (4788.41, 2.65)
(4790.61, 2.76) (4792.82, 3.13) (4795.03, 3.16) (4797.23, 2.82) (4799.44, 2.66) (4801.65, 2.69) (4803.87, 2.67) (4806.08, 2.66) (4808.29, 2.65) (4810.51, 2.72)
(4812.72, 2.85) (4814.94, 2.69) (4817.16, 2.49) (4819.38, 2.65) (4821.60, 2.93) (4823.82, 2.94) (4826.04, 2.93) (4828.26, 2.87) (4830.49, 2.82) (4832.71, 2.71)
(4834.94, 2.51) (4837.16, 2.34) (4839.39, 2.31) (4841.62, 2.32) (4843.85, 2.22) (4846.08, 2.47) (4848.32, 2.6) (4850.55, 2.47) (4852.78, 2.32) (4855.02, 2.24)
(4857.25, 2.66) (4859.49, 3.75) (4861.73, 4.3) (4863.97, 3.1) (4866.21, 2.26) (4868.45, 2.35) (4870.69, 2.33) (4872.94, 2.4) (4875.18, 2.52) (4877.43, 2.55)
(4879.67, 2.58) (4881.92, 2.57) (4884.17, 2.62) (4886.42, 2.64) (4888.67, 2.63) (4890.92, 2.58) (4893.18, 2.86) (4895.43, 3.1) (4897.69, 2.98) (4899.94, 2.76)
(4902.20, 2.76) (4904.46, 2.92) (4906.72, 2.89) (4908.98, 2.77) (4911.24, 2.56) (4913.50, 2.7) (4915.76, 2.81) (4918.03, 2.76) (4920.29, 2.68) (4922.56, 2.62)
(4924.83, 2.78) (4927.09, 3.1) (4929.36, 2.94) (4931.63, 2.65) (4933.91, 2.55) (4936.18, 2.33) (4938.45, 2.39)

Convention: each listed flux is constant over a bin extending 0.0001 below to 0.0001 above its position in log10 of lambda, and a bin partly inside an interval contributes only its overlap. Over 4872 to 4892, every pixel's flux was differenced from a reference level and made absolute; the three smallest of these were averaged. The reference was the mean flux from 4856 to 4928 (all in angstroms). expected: 0.15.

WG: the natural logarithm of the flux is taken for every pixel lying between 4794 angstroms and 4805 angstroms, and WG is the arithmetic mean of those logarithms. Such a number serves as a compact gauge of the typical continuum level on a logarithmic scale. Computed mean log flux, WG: 1.027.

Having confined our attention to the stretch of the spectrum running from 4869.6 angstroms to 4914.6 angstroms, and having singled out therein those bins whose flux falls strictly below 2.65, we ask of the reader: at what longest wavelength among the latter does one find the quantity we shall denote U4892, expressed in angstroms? 4911.24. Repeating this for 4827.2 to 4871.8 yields 4870.69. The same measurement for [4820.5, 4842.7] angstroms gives 4841.62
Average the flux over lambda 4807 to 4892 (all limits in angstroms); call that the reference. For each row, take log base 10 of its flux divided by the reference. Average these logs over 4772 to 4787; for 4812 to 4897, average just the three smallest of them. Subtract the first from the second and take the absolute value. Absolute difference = 0.12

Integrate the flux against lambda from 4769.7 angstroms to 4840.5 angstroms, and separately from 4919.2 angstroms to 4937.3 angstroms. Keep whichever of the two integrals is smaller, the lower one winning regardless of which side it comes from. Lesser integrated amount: 49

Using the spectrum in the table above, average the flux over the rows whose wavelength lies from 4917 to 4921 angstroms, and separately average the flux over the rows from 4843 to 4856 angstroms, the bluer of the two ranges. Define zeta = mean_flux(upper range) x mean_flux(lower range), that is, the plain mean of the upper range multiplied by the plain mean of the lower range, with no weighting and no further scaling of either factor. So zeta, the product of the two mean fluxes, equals 6.5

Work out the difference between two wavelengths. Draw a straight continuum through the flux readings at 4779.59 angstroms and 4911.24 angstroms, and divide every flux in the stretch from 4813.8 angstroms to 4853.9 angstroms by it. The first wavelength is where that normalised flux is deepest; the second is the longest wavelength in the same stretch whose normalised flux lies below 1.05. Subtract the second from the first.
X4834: -8.9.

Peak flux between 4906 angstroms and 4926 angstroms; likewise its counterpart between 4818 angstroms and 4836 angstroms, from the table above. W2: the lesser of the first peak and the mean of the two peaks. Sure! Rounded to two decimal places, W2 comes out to 2.89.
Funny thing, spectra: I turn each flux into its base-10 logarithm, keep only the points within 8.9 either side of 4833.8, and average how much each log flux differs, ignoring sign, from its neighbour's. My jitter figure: 0.015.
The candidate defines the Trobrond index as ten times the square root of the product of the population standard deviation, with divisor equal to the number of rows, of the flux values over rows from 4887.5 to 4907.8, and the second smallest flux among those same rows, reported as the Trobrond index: 6.4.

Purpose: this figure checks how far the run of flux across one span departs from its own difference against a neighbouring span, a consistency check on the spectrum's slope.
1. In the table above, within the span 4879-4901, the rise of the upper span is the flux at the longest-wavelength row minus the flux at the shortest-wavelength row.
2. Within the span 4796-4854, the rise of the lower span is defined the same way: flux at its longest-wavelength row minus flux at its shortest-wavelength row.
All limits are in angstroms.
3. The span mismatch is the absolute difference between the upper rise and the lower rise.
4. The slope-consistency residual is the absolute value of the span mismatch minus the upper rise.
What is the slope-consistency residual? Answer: 0.50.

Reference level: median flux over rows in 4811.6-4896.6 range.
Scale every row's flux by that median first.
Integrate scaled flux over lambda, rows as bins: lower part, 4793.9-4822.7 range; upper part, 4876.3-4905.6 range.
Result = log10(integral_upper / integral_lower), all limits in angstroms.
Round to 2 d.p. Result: 0.01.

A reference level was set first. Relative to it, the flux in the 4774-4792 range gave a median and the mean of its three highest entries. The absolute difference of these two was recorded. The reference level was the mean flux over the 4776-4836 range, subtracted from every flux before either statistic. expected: 0.23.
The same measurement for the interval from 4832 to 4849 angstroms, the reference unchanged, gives 0.20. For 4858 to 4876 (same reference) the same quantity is 1.26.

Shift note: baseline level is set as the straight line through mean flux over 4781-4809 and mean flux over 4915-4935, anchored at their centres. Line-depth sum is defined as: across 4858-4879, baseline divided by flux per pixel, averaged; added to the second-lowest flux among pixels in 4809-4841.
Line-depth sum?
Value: 3.36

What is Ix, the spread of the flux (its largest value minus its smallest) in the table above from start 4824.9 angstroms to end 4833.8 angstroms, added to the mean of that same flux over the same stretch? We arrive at 3.05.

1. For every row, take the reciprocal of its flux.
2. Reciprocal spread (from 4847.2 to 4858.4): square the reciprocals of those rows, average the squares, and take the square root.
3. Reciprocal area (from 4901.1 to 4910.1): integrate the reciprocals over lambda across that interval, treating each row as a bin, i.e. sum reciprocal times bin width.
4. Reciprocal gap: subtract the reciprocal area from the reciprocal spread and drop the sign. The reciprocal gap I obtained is 3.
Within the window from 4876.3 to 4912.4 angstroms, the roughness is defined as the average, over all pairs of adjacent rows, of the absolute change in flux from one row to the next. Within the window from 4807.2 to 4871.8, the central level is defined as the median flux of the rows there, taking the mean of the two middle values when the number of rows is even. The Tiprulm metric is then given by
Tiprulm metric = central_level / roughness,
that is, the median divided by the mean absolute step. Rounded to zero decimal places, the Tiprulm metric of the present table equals 26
